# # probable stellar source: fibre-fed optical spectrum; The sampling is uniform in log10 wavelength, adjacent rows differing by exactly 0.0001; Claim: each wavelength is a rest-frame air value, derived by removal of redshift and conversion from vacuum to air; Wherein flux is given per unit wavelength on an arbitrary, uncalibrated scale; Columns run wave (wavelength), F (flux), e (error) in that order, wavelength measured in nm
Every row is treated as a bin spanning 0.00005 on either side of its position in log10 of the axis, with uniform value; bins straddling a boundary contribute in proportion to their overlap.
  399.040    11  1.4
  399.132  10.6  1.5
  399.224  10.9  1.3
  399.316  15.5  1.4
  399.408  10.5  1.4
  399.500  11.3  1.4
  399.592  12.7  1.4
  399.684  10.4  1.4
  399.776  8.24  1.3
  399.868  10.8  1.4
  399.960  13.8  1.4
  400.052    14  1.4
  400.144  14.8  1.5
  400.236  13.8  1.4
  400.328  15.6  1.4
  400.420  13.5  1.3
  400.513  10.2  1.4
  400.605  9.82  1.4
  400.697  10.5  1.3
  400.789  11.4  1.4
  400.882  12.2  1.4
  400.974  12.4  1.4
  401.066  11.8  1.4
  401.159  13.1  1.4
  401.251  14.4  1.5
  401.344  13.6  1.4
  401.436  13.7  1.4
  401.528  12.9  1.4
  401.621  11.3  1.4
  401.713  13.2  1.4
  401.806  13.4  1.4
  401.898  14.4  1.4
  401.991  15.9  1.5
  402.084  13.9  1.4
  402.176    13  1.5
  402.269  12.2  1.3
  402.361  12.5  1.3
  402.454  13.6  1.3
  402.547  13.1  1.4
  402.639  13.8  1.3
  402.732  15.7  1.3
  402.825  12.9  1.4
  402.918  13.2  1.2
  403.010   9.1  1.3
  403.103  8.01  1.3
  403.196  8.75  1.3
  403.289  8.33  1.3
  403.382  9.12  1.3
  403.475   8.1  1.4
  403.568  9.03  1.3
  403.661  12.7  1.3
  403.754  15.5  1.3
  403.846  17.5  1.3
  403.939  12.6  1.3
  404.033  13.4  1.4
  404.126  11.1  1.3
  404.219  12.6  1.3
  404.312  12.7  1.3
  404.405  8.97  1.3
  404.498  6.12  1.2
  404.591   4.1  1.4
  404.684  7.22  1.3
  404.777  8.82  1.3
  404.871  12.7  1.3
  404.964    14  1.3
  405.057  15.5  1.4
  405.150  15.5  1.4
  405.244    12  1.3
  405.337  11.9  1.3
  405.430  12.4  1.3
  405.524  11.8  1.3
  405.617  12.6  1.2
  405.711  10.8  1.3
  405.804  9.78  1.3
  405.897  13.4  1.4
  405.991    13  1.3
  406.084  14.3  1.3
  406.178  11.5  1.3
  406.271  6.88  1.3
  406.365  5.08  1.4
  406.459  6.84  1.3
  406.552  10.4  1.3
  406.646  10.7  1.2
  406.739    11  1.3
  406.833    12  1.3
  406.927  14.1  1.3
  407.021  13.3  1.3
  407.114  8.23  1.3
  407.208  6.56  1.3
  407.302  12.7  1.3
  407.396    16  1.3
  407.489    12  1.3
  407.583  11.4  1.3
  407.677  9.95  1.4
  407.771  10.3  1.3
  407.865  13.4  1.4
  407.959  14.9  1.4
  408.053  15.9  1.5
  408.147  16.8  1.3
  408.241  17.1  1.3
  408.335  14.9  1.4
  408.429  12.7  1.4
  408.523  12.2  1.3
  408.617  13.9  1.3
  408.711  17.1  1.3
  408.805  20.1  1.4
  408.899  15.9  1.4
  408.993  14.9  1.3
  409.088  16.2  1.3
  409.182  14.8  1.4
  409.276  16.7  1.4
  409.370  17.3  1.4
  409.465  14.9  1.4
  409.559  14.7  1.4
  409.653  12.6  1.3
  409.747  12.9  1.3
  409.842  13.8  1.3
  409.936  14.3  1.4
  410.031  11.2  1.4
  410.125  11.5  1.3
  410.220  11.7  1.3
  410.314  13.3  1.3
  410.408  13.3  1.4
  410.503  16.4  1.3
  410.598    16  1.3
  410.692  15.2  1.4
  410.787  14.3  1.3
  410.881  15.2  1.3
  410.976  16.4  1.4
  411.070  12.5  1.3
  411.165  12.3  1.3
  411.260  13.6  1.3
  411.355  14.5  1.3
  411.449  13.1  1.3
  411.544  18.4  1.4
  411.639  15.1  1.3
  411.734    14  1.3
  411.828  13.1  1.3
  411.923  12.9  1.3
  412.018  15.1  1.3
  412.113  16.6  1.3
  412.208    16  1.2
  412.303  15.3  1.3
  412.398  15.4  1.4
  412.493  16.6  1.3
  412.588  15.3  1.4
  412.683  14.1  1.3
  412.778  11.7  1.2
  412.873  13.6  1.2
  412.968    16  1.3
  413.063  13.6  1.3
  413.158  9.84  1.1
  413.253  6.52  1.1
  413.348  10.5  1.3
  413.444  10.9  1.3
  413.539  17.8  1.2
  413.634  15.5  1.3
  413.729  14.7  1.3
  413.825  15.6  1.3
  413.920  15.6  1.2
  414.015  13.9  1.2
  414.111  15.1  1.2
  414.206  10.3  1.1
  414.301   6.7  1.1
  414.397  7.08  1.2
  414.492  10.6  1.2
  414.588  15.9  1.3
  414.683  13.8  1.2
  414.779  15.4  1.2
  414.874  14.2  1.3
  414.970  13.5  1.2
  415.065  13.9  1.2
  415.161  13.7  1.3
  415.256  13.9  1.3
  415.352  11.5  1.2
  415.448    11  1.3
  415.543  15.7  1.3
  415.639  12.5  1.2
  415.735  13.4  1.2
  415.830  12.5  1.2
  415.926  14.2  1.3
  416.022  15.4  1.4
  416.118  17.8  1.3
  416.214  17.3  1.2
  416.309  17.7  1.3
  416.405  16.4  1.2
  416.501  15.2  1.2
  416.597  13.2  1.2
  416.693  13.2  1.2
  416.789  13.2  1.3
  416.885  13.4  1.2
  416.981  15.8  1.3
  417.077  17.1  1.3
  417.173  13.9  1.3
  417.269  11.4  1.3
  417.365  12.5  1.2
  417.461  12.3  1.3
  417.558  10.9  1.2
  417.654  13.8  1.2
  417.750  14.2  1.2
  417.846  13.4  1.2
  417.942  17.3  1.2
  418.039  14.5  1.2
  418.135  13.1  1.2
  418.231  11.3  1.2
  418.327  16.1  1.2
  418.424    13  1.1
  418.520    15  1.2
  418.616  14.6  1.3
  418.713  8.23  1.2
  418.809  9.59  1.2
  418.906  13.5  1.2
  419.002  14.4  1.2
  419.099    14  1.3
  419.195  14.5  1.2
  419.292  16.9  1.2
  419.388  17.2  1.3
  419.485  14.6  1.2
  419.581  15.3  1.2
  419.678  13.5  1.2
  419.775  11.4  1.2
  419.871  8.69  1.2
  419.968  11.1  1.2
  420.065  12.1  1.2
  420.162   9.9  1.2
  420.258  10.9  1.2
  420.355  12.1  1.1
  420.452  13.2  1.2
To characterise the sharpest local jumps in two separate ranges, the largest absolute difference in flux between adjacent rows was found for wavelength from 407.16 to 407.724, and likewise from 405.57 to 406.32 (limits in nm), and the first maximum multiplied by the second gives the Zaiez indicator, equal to 28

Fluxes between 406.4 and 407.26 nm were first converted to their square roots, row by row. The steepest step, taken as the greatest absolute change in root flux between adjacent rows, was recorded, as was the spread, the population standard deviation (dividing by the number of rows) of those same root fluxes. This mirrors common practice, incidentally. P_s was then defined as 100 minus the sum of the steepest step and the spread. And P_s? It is 98.8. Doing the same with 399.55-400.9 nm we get 99.2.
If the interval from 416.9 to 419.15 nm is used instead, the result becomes 98.7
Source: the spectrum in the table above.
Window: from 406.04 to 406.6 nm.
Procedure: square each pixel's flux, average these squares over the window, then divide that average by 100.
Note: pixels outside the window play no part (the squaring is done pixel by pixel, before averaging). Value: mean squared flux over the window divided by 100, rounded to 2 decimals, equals 0.94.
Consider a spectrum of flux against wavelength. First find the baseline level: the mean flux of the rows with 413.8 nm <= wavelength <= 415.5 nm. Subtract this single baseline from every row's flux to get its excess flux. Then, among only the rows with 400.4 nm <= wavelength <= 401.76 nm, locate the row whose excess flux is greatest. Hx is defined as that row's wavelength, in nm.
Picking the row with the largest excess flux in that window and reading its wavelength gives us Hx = 401.251 nm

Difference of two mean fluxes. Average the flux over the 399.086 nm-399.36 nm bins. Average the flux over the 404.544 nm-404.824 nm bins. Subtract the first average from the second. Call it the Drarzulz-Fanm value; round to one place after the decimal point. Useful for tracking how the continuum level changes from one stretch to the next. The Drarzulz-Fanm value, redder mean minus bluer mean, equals -5.6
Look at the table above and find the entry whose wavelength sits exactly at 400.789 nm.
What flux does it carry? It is 11.4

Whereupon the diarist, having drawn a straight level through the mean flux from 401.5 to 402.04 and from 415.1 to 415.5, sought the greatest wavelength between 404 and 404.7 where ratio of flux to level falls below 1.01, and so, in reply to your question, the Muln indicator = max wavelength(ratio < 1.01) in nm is 404.684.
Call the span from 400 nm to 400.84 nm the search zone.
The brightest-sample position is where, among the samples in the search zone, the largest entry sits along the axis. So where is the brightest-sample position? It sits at 400.328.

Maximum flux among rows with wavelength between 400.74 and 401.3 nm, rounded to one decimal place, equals 14.4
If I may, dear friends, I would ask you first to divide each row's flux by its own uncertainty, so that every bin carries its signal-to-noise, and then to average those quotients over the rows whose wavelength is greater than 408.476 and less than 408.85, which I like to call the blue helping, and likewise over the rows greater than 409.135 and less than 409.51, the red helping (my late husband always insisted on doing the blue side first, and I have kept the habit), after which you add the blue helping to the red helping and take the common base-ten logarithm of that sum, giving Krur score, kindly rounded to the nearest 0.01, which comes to 1.37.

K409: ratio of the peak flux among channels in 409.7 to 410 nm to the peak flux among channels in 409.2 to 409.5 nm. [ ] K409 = 0.83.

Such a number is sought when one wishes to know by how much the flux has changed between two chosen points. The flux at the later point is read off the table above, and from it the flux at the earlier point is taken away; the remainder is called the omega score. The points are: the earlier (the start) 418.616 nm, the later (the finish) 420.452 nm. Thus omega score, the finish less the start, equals -1.4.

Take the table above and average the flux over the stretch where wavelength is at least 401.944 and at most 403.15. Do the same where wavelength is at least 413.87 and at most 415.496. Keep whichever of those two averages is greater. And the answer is 12.8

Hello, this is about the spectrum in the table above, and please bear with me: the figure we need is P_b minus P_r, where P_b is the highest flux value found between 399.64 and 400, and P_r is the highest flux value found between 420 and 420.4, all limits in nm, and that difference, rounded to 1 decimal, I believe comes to 1.7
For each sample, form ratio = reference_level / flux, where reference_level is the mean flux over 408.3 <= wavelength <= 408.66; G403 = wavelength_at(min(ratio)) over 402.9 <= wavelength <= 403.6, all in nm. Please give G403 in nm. 402.918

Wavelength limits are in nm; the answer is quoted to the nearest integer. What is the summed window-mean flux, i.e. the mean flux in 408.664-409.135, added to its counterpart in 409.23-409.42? 34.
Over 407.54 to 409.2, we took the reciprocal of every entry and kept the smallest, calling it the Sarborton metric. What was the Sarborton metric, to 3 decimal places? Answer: 0.050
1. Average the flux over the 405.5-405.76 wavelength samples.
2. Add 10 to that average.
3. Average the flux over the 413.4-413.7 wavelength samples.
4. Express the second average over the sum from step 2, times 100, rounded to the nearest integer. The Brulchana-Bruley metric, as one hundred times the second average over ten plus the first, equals 68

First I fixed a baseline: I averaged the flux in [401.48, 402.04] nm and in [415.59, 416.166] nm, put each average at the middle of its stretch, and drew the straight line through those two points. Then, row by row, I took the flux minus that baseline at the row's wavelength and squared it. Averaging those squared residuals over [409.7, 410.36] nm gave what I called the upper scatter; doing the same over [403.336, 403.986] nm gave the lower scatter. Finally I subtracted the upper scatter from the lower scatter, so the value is 10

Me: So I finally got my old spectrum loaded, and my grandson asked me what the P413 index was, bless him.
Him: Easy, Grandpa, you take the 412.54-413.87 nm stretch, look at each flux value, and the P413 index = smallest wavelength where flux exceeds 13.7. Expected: 412.588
